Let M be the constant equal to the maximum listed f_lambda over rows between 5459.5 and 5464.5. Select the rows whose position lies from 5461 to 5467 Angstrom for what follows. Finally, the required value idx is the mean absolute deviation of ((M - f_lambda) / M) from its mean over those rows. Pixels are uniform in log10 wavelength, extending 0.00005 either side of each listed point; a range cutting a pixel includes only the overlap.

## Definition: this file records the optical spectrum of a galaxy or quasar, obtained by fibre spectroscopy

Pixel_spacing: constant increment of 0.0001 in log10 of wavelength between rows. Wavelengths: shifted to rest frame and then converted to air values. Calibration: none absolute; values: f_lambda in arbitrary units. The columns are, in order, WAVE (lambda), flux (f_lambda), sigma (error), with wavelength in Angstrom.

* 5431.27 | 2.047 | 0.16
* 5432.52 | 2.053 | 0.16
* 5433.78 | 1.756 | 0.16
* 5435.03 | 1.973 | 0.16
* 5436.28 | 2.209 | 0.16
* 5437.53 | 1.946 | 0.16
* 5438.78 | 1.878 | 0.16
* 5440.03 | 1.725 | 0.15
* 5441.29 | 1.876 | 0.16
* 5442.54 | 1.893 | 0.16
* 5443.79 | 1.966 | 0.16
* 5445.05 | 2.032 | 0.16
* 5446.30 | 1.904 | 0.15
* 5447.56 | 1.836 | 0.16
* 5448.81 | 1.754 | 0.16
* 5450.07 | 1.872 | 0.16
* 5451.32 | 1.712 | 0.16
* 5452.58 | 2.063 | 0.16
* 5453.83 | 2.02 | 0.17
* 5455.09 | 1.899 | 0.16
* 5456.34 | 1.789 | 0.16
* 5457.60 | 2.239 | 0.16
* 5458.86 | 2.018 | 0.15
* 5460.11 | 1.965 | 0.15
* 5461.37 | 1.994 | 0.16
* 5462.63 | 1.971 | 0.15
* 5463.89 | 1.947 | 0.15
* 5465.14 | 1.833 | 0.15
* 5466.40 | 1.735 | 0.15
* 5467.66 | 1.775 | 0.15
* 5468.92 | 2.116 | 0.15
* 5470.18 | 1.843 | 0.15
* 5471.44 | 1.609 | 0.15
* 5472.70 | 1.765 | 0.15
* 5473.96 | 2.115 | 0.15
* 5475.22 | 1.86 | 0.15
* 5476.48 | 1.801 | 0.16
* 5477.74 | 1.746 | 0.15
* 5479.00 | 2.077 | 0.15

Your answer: 0.045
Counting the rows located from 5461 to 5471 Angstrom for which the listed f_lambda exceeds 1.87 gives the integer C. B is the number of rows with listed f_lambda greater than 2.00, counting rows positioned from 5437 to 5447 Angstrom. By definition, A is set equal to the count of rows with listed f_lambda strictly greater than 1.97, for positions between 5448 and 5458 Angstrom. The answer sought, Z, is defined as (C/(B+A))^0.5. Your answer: 1.00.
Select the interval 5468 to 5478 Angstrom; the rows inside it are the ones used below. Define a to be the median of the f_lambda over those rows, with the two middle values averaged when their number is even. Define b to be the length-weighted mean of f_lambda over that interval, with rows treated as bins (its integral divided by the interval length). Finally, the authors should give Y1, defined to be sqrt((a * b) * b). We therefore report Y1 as 2.51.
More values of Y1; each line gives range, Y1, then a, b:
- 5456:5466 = 2.76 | 1.968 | 1.97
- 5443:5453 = 2.59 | 1.888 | 1.89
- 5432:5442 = 2.66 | 1.912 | 1.92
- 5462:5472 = 2.52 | 1.838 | 1.86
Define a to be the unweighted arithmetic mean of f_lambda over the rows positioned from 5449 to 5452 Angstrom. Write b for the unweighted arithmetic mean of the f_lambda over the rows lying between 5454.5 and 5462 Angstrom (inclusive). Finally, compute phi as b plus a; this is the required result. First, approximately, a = 1.79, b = 1.98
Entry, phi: 3.78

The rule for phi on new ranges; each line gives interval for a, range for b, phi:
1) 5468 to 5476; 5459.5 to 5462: 3.86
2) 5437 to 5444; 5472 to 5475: 3.82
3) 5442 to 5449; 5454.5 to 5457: 3.74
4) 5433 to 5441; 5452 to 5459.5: 3.92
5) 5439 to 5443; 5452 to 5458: 3.83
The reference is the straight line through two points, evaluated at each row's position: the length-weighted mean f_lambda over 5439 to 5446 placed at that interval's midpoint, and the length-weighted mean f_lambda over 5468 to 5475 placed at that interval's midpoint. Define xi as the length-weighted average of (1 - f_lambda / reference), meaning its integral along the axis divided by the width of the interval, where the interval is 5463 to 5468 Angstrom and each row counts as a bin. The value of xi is 0.03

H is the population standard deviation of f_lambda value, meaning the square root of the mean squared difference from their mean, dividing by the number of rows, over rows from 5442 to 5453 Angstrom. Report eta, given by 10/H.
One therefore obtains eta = 91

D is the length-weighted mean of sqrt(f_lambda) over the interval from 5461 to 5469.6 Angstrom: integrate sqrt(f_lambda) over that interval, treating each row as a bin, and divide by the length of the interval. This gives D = 1.38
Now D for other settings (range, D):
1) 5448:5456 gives 1.37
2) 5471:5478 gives 1.35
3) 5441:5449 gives 1.38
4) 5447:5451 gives 1.35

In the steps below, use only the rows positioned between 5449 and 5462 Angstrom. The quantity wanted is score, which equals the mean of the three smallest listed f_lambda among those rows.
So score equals 1.79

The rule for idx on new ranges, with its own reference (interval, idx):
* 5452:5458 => 0.063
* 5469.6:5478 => 0.051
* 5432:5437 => 0.067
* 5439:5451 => 0.034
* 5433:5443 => 0.051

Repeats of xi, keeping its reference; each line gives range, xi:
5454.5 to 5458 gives -0.04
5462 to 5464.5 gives -0.04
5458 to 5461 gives -0.06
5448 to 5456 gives 0.01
